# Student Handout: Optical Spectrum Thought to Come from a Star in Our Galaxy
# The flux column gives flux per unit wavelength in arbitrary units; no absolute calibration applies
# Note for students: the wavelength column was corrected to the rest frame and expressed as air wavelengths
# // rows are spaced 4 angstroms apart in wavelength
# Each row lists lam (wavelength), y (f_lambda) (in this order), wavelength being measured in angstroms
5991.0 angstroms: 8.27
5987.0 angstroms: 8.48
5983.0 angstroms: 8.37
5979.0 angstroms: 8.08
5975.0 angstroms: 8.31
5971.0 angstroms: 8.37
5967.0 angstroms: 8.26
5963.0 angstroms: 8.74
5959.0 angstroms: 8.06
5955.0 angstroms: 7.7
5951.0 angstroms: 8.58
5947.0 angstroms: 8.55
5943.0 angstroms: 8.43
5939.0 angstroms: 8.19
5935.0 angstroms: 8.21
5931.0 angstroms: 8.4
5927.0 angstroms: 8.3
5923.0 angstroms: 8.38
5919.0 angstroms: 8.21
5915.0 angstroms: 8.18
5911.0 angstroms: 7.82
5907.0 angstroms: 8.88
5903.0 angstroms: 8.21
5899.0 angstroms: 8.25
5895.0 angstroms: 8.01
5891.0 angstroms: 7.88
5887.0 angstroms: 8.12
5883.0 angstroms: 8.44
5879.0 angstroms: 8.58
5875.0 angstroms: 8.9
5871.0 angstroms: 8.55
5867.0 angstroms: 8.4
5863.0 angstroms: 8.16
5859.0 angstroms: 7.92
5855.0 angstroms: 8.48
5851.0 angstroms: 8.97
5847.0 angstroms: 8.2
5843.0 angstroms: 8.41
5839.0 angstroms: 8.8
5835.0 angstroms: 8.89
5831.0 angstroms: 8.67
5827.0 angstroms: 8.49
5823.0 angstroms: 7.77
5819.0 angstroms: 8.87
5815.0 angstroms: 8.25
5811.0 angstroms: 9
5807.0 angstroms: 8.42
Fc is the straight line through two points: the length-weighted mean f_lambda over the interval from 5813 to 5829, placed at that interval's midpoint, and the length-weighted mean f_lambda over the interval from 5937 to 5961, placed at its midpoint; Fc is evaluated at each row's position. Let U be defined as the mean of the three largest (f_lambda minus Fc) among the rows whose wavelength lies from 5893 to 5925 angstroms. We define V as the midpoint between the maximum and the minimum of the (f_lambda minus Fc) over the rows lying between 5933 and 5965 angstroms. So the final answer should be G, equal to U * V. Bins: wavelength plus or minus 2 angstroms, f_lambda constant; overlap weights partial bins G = -0.01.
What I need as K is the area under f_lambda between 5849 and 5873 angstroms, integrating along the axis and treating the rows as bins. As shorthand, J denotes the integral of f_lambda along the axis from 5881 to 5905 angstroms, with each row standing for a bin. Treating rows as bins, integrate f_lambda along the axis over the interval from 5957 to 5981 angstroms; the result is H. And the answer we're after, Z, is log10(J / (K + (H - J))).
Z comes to -0.021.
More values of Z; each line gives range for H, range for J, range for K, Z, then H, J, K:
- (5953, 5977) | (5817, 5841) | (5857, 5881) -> 0.026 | 198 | 206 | 202.0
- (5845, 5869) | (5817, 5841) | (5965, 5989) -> 0.026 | 201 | 206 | 199.5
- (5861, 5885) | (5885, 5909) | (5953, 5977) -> -0.015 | 204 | 197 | 197.8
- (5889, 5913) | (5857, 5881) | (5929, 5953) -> 0.014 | 196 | 202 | 201.4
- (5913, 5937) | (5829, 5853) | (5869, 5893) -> 0.032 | 199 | 208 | 201.9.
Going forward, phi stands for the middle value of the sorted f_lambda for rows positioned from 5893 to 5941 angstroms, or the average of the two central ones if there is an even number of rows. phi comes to 8.21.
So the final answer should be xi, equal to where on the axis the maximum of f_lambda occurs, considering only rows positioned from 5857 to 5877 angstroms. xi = 5875.0 angstroms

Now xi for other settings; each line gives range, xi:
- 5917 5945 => 5943.0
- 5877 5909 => 5907.0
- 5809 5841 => 5811.0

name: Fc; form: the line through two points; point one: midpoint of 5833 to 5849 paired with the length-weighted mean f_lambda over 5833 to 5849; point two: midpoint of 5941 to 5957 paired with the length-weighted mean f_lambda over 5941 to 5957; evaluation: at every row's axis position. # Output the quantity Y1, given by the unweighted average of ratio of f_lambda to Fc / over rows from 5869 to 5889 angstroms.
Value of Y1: 1.00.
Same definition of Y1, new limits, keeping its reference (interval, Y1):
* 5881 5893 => 0.96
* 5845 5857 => 1.00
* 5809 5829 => 0.98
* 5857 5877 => 0.99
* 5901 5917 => 0.98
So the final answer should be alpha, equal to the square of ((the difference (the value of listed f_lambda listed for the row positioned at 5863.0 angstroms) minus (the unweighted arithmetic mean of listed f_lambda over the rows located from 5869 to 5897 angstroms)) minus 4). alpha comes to 17.6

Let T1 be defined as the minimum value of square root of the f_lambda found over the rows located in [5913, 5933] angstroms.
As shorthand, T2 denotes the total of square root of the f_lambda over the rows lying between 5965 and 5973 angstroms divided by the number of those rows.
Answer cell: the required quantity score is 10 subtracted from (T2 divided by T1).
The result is -8.99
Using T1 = 2.86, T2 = 2.88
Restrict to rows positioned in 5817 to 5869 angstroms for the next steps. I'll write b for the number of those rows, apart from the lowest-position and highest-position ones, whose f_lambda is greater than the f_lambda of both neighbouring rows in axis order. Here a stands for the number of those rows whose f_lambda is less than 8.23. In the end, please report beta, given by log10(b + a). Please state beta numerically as 0.78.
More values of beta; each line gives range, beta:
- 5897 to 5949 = 0.95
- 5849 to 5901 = 0.78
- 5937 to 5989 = 0.85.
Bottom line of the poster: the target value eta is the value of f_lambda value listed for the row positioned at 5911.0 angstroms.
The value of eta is 7.82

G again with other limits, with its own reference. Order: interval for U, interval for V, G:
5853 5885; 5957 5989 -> 0.06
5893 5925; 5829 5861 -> 0.03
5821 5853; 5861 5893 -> 0.05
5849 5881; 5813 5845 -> 0.00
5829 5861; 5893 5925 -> 0.04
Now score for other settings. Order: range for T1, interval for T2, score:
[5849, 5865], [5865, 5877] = -8.96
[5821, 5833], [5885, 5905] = -8.98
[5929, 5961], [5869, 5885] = -8.94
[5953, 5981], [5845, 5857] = -8.95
